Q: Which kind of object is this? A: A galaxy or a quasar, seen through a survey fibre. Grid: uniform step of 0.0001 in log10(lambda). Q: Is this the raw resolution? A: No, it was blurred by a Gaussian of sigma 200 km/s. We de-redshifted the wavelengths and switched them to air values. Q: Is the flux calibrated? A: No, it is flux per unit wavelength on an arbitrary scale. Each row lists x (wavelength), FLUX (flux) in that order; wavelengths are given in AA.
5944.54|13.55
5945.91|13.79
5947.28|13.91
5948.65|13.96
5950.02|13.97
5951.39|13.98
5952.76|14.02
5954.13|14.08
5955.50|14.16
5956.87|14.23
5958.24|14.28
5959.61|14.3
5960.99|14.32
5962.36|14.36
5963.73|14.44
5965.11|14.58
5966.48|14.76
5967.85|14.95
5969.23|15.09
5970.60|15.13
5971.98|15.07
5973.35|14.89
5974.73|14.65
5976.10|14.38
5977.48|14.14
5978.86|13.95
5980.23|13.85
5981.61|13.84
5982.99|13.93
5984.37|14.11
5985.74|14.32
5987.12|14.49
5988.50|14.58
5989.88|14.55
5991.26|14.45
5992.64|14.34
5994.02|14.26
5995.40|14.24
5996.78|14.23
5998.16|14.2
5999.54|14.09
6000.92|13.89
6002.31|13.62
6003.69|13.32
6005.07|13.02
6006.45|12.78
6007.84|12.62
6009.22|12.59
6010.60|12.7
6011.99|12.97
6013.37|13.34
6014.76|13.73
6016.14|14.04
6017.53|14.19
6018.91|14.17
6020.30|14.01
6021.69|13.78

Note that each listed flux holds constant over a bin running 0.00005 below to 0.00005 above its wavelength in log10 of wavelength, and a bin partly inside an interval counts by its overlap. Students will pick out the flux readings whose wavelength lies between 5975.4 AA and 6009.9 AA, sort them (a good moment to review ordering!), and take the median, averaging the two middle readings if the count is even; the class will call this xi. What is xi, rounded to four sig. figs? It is 14.11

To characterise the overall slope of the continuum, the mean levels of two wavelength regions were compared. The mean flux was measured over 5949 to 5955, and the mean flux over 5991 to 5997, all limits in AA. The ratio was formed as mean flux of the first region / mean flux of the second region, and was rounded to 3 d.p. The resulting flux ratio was 0.980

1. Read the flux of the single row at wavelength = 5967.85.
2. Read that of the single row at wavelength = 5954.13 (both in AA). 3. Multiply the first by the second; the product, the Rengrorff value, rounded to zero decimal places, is 210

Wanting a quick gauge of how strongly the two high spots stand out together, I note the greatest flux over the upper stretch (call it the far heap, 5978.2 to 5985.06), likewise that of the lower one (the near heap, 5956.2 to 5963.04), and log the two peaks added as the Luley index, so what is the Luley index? 28.5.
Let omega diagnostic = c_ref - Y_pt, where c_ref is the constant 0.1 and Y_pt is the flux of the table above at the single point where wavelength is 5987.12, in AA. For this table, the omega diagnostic -14.4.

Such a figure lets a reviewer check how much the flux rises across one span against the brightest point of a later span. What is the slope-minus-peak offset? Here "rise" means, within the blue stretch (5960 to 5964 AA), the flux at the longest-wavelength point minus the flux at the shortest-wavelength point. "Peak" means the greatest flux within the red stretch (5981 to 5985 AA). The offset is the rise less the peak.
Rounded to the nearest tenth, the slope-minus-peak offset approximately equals -14.0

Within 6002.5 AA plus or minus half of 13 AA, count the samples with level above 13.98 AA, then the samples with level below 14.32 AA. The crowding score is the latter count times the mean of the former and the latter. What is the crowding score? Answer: 54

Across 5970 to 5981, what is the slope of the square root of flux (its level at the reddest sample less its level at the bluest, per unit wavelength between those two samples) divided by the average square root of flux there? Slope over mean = -0.0046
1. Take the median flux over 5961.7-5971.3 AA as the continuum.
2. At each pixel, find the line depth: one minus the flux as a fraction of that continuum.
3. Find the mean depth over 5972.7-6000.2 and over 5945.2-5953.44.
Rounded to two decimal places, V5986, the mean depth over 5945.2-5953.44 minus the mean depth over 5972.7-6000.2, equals 0.02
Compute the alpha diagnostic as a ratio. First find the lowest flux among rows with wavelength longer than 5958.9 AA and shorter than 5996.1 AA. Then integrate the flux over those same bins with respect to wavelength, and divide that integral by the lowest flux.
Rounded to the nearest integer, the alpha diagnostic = 39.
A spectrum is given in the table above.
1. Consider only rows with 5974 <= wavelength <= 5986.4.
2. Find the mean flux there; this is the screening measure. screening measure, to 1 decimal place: 14.1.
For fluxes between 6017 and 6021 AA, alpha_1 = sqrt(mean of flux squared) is 14.1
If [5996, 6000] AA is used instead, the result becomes 14.2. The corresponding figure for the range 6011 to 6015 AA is 13.4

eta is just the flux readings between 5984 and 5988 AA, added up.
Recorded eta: 43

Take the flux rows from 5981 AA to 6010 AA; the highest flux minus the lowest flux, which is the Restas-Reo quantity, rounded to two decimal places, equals 1.99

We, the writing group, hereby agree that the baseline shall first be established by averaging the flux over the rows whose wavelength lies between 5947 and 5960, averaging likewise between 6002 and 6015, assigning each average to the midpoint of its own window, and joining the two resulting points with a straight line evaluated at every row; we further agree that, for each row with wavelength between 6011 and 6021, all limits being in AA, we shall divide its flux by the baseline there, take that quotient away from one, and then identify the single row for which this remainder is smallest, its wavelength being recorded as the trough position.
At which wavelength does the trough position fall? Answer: 6018.91 AA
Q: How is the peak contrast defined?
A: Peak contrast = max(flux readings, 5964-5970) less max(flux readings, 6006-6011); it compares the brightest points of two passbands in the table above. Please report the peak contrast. 2.3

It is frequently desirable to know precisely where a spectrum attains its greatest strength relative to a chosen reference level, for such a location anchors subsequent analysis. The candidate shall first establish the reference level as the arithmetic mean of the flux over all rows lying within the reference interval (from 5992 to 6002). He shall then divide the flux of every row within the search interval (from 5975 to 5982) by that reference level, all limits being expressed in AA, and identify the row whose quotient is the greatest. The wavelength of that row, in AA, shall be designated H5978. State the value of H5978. 5976.10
